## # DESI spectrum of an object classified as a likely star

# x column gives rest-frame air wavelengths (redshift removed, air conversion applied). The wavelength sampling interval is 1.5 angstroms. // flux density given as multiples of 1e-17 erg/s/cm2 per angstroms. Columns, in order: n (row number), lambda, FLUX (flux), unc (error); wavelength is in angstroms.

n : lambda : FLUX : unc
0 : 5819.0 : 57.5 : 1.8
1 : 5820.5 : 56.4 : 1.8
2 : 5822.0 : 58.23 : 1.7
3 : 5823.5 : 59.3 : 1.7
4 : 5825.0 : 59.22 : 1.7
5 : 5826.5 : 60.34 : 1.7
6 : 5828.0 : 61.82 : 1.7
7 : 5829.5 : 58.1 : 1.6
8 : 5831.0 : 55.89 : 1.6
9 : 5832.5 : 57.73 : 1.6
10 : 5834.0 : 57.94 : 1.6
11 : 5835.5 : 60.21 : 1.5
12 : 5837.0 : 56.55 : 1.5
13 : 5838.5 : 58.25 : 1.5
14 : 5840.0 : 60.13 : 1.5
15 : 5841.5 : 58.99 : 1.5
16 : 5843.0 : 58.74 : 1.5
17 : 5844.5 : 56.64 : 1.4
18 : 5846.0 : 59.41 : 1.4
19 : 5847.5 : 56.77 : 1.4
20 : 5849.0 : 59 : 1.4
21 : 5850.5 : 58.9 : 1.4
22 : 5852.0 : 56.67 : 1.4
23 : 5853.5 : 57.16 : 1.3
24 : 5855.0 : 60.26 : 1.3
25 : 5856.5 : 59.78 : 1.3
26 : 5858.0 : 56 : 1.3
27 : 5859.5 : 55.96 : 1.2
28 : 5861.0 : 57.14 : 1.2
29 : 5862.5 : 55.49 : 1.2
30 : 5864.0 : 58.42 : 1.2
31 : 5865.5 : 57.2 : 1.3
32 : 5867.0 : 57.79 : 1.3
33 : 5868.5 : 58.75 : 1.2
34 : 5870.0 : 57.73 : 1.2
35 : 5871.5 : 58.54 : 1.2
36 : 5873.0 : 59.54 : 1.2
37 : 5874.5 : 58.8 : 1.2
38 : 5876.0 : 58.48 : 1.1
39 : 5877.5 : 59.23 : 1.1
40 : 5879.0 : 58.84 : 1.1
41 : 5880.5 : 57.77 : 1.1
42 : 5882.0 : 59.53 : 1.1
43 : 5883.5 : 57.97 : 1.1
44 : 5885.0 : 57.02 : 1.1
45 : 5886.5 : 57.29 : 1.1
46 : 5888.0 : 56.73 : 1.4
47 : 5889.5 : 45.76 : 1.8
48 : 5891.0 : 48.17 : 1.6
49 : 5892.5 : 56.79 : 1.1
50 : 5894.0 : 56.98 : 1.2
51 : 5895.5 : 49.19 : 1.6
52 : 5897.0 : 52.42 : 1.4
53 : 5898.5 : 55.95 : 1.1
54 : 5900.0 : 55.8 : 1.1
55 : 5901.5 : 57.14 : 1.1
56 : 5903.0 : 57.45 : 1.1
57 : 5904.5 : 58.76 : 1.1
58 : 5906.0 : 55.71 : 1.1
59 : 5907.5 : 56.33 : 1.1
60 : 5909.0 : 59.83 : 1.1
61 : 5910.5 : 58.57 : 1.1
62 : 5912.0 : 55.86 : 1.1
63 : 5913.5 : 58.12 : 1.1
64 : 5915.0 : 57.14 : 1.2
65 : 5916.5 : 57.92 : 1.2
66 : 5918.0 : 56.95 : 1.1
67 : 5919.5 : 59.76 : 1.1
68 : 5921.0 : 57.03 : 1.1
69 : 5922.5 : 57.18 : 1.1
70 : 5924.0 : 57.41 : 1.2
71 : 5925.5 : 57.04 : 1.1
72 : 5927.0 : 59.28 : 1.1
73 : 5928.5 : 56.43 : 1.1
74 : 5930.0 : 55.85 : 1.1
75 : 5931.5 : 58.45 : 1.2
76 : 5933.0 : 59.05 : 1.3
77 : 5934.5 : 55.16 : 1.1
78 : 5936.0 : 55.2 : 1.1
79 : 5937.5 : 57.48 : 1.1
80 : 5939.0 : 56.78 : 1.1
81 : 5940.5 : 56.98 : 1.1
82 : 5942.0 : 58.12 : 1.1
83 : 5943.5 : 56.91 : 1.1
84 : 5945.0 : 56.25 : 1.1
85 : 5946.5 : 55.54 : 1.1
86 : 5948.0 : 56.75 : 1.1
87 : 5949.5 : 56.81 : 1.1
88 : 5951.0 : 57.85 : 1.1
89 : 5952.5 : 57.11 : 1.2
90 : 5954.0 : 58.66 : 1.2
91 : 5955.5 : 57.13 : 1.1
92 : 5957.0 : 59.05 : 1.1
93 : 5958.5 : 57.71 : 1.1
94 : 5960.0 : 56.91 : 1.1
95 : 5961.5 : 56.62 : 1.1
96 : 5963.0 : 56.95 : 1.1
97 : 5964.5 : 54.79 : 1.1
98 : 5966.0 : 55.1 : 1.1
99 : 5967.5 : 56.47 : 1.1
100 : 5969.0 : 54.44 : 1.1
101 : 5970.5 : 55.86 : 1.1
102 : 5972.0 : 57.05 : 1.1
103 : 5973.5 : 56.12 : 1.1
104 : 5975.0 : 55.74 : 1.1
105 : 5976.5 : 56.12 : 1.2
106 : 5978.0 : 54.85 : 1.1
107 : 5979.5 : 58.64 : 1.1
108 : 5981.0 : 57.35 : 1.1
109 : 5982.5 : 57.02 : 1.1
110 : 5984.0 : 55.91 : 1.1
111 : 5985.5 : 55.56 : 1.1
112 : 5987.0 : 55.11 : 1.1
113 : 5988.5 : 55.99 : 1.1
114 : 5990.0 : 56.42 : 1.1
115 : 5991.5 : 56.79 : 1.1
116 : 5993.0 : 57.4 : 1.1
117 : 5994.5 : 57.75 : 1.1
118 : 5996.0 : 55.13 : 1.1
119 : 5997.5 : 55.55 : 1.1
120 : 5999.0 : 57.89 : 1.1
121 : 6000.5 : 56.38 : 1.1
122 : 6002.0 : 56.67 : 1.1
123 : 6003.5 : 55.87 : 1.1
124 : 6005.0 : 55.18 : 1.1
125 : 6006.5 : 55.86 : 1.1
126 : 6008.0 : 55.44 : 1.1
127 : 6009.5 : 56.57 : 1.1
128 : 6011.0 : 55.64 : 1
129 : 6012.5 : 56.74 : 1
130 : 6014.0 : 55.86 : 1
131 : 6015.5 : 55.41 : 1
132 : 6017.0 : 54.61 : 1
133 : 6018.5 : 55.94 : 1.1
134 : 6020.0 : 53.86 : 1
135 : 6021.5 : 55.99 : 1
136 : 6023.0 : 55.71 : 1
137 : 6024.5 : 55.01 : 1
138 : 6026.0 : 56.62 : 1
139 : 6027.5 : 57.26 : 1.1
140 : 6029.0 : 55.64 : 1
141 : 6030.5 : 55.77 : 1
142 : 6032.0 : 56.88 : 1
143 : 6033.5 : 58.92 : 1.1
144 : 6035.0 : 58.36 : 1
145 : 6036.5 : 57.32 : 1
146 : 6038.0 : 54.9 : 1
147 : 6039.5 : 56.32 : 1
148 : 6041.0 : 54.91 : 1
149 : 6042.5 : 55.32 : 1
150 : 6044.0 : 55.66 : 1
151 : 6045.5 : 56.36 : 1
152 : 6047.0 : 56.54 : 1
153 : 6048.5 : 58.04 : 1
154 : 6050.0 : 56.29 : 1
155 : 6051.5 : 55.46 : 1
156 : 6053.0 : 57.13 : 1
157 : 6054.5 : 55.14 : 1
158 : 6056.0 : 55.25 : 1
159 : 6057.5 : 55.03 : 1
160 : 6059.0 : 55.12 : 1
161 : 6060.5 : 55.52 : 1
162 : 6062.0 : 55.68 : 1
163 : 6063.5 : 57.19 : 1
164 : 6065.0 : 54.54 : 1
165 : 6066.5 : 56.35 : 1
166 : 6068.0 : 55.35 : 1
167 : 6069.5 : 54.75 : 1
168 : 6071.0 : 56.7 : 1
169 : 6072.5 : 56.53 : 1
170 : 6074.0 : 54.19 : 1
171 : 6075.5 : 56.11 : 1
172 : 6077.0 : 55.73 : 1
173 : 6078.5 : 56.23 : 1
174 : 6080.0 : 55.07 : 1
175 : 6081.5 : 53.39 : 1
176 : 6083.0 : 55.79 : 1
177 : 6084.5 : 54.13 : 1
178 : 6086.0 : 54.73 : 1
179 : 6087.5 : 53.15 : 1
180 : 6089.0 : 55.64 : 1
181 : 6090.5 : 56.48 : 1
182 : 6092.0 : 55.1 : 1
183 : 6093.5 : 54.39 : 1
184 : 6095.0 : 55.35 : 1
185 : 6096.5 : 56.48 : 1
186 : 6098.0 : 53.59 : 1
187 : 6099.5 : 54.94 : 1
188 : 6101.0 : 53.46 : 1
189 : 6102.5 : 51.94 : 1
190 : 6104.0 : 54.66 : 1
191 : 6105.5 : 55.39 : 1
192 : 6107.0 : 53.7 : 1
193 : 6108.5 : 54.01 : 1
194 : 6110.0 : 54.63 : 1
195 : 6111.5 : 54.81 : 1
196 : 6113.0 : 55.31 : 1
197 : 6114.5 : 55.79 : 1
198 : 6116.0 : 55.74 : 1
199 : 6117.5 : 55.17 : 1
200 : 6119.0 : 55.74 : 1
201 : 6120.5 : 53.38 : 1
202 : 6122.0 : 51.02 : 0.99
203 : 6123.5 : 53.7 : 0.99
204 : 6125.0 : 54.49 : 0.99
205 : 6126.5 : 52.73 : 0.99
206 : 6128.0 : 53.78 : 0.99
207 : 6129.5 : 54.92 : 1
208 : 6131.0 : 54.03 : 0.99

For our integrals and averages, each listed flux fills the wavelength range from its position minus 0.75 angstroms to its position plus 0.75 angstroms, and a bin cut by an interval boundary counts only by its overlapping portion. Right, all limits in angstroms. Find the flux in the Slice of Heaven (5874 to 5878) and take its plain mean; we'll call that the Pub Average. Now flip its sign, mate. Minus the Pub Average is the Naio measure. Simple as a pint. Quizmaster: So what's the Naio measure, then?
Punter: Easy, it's -58.8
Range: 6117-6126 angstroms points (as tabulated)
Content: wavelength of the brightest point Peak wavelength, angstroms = 6119.0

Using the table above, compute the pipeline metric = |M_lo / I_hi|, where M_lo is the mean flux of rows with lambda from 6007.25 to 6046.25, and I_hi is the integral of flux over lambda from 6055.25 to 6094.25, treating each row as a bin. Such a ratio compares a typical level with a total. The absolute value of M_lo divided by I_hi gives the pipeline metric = 0.0260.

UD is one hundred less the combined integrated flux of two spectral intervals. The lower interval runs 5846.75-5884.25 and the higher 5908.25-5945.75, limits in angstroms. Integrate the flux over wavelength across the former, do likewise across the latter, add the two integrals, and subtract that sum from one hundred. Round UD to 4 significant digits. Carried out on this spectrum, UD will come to -4230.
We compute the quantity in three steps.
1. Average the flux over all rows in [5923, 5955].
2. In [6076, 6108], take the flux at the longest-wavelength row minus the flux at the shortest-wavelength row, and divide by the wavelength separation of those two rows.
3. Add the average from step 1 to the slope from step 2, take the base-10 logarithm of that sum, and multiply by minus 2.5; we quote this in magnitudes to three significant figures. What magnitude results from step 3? -4.39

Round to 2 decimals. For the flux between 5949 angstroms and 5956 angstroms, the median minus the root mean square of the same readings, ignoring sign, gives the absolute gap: 0.39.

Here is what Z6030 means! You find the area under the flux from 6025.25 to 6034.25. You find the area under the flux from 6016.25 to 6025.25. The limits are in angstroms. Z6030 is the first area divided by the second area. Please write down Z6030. 1.03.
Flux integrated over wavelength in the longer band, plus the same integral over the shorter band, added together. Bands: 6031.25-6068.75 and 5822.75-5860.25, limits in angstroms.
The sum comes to 4295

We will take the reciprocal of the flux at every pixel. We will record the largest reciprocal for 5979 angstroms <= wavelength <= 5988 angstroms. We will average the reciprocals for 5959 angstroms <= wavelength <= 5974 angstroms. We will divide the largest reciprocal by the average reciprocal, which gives 1.02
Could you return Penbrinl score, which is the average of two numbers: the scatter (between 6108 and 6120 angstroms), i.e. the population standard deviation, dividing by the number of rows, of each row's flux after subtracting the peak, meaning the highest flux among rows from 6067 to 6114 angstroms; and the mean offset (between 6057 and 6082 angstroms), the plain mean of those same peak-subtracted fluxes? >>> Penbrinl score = -0.3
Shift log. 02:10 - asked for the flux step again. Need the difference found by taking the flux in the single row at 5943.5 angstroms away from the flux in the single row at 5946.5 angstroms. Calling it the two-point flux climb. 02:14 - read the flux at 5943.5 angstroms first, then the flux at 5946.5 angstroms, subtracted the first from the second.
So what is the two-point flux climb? -1.4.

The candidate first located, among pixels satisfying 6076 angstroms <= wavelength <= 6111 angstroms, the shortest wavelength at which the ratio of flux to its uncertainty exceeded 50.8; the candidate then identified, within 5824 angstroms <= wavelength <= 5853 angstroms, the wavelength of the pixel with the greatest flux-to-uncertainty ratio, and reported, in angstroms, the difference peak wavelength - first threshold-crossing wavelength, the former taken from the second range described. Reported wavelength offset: -231.0 angstroms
